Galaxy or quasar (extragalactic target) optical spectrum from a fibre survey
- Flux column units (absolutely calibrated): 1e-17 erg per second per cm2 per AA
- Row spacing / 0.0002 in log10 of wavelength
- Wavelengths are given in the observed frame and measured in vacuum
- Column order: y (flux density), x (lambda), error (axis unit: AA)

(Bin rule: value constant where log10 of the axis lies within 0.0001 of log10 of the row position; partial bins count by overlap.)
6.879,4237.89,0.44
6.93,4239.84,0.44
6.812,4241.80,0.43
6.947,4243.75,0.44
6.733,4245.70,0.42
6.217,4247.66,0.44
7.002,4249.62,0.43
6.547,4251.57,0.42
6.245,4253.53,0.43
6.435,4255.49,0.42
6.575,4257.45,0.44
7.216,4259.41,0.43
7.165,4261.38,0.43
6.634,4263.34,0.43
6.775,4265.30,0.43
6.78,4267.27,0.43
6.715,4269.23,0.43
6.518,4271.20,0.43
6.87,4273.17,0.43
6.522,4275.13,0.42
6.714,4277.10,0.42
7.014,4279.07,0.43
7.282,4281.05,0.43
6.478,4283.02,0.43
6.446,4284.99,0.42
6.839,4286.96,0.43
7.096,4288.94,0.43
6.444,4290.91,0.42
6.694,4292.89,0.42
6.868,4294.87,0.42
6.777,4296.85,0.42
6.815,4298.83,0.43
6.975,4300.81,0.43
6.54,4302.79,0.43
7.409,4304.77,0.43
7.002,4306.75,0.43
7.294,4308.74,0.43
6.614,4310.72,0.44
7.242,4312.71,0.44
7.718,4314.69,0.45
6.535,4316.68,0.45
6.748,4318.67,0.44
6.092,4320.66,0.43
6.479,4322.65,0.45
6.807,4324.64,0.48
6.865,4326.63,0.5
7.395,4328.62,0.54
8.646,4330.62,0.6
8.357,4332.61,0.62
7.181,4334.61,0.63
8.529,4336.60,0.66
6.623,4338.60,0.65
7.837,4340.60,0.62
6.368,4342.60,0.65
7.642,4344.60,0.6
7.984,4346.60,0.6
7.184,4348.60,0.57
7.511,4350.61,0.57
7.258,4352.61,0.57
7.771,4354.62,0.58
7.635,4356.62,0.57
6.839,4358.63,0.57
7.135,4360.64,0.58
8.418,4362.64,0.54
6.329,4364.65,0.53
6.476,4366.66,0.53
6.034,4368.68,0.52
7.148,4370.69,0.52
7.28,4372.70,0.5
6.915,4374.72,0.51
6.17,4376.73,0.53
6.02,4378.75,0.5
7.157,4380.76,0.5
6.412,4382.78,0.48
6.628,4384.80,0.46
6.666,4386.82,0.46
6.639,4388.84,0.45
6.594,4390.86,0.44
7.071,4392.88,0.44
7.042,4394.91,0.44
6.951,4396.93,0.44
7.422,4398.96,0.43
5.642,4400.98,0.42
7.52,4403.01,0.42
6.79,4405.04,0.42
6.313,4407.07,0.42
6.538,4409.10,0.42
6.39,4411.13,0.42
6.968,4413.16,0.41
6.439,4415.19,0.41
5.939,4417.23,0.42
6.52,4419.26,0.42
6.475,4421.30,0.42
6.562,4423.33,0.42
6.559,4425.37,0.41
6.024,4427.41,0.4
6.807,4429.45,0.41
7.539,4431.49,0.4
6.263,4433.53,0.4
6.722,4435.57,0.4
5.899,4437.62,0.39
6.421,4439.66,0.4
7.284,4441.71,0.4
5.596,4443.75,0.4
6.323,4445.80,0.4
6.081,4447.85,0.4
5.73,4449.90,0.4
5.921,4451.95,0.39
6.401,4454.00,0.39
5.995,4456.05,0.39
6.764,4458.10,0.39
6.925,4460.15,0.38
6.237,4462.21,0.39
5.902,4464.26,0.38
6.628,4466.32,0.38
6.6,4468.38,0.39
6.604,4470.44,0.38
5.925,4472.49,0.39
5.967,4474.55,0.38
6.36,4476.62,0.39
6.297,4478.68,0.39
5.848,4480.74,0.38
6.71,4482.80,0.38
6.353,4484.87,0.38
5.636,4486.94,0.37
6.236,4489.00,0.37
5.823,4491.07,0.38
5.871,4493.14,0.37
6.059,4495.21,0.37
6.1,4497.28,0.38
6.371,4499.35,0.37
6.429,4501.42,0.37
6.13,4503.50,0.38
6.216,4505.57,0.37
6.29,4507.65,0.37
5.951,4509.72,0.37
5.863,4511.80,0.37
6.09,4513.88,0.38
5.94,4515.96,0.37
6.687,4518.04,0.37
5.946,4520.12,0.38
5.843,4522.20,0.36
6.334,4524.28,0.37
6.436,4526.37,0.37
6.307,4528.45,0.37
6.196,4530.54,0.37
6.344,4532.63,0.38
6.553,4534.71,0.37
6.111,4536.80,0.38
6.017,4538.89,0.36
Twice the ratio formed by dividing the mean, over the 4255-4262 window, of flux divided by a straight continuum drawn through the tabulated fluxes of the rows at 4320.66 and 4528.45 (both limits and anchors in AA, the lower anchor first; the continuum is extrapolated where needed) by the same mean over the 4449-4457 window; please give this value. 2.35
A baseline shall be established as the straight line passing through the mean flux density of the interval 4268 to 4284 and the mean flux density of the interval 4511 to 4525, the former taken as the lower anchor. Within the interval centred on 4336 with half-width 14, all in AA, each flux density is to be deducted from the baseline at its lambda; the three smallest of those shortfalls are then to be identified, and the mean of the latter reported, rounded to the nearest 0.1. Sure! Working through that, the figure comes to -1.9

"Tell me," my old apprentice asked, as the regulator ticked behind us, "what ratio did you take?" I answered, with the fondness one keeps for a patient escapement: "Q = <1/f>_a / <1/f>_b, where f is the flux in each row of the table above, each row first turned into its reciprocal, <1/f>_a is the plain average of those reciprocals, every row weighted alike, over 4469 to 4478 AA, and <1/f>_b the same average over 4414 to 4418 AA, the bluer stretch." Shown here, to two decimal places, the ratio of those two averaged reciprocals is 1.00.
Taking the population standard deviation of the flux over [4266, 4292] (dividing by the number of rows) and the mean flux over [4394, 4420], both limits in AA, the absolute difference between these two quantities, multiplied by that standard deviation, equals 1.65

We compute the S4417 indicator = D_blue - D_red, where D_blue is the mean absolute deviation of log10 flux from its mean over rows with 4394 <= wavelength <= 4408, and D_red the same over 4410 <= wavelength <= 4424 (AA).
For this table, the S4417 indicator 0.019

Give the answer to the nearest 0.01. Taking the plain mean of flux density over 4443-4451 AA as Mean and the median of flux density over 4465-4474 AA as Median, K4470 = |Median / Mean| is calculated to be 1.11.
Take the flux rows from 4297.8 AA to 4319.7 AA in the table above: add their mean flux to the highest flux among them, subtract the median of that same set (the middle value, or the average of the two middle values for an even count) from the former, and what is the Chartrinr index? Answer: 7.7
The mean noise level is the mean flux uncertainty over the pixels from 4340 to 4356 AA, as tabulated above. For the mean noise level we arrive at 0.59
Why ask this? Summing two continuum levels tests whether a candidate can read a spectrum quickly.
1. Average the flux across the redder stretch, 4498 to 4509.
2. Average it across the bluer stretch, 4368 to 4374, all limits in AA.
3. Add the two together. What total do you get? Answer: 13.1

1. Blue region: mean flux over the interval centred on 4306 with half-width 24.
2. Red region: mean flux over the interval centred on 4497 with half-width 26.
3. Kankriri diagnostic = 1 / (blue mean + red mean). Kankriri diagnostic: 0.077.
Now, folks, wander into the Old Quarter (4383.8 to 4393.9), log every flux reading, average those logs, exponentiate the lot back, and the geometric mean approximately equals 6.7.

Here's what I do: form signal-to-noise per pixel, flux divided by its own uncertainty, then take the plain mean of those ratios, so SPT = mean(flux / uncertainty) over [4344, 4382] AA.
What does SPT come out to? 13.0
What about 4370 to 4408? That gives 14.7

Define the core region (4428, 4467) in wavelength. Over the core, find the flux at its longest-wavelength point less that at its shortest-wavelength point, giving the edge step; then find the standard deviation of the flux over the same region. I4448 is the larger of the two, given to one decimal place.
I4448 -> 0.5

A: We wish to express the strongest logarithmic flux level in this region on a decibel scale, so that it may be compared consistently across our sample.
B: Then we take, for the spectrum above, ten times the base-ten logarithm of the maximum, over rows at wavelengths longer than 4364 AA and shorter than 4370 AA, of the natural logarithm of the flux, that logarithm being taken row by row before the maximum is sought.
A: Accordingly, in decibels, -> 2.71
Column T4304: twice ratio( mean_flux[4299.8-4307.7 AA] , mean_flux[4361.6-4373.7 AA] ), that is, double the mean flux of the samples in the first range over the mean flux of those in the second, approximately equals 2.01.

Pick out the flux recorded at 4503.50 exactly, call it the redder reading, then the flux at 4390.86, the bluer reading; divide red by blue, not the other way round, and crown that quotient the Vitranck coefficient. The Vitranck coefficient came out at 0.93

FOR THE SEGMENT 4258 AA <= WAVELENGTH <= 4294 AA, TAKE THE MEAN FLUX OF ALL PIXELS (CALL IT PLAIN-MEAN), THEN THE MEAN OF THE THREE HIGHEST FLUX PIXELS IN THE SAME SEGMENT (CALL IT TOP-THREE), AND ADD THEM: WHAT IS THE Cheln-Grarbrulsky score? 14.0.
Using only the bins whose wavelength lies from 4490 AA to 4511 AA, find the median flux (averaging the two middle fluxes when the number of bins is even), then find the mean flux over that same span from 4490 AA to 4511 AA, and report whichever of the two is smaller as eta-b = 6.1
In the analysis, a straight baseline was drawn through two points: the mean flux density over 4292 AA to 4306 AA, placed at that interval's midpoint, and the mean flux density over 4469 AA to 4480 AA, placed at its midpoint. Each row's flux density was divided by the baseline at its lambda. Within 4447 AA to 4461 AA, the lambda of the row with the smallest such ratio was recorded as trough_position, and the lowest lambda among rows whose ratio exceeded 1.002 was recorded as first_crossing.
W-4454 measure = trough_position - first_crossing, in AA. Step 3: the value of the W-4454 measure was -4.1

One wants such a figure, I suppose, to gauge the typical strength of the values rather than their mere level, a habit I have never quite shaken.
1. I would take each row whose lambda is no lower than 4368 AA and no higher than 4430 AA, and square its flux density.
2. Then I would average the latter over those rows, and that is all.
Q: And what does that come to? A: 44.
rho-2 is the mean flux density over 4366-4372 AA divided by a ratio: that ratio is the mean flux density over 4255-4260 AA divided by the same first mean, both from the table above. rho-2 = 6.4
